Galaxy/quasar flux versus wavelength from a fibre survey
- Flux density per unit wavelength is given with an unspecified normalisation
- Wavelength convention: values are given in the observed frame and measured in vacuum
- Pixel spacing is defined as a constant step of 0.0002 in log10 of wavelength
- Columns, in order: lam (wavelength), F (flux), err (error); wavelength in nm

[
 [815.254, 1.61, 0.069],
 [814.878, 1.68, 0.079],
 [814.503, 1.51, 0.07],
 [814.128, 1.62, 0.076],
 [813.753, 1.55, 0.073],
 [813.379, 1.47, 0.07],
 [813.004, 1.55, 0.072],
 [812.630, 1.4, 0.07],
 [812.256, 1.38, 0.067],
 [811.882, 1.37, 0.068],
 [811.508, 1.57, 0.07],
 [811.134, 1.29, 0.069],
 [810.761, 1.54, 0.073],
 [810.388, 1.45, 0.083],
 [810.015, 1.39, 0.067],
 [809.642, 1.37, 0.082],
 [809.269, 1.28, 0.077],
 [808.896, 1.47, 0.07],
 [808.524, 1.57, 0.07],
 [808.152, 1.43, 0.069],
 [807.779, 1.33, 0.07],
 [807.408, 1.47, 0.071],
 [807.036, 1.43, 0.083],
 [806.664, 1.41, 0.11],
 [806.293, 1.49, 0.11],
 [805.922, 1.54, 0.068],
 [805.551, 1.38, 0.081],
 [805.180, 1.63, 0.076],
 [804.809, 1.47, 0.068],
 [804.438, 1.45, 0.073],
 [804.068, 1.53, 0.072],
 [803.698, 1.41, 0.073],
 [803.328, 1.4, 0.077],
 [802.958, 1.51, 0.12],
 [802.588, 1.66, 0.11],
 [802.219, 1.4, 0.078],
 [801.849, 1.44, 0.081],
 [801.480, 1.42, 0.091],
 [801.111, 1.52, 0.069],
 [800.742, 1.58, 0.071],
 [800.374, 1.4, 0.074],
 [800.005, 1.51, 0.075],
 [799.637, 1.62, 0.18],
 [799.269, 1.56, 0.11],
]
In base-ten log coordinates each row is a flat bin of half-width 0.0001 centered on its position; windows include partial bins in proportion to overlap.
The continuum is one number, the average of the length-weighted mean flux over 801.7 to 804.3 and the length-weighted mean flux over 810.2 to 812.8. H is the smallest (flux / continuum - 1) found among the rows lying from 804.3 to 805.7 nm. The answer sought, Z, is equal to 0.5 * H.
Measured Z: -0.025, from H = -0.05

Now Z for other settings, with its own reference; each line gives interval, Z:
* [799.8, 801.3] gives -0.018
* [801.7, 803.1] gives -0.018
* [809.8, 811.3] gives -0.056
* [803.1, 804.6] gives -0.018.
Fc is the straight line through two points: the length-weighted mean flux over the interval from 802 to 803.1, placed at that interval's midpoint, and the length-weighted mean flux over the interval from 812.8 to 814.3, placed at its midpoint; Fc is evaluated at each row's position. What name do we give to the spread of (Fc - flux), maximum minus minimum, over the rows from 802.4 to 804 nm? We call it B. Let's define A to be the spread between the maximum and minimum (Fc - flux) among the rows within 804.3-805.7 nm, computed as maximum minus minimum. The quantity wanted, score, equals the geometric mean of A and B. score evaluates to 0.256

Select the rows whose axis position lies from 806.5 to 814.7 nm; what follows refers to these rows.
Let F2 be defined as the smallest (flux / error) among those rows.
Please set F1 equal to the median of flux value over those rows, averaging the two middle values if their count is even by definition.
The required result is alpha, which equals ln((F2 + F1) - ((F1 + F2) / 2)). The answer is 1.96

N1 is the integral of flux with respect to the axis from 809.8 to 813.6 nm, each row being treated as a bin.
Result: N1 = 5.48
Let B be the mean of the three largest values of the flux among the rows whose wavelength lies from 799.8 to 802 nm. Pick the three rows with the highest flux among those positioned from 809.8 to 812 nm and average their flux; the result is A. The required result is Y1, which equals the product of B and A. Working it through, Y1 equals 2.34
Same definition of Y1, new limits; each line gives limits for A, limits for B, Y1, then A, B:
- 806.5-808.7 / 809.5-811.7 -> 2.26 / 1.49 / 1.52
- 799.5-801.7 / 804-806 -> 2.46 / 1.57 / 1.57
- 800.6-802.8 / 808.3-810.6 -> 2.37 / 1.59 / 1.50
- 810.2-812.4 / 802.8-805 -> 2.29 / 1.52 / 1.50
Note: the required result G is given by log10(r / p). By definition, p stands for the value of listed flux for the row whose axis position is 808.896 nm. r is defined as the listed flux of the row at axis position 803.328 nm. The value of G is -0.02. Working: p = 1.47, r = 1.4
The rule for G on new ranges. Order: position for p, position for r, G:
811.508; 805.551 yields -0.06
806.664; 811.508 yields 0.05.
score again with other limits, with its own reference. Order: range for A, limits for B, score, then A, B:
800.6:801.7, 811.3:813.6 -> 0.180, 0.16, 0.20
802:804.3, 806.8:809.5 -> 0.276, 0.26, 0.29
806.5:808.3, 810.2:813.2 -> 0.198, 0.14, 0.28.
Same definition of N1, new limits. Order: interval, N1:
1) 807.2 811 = 5.43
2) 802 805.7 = 5.49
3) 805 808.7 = 5.43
